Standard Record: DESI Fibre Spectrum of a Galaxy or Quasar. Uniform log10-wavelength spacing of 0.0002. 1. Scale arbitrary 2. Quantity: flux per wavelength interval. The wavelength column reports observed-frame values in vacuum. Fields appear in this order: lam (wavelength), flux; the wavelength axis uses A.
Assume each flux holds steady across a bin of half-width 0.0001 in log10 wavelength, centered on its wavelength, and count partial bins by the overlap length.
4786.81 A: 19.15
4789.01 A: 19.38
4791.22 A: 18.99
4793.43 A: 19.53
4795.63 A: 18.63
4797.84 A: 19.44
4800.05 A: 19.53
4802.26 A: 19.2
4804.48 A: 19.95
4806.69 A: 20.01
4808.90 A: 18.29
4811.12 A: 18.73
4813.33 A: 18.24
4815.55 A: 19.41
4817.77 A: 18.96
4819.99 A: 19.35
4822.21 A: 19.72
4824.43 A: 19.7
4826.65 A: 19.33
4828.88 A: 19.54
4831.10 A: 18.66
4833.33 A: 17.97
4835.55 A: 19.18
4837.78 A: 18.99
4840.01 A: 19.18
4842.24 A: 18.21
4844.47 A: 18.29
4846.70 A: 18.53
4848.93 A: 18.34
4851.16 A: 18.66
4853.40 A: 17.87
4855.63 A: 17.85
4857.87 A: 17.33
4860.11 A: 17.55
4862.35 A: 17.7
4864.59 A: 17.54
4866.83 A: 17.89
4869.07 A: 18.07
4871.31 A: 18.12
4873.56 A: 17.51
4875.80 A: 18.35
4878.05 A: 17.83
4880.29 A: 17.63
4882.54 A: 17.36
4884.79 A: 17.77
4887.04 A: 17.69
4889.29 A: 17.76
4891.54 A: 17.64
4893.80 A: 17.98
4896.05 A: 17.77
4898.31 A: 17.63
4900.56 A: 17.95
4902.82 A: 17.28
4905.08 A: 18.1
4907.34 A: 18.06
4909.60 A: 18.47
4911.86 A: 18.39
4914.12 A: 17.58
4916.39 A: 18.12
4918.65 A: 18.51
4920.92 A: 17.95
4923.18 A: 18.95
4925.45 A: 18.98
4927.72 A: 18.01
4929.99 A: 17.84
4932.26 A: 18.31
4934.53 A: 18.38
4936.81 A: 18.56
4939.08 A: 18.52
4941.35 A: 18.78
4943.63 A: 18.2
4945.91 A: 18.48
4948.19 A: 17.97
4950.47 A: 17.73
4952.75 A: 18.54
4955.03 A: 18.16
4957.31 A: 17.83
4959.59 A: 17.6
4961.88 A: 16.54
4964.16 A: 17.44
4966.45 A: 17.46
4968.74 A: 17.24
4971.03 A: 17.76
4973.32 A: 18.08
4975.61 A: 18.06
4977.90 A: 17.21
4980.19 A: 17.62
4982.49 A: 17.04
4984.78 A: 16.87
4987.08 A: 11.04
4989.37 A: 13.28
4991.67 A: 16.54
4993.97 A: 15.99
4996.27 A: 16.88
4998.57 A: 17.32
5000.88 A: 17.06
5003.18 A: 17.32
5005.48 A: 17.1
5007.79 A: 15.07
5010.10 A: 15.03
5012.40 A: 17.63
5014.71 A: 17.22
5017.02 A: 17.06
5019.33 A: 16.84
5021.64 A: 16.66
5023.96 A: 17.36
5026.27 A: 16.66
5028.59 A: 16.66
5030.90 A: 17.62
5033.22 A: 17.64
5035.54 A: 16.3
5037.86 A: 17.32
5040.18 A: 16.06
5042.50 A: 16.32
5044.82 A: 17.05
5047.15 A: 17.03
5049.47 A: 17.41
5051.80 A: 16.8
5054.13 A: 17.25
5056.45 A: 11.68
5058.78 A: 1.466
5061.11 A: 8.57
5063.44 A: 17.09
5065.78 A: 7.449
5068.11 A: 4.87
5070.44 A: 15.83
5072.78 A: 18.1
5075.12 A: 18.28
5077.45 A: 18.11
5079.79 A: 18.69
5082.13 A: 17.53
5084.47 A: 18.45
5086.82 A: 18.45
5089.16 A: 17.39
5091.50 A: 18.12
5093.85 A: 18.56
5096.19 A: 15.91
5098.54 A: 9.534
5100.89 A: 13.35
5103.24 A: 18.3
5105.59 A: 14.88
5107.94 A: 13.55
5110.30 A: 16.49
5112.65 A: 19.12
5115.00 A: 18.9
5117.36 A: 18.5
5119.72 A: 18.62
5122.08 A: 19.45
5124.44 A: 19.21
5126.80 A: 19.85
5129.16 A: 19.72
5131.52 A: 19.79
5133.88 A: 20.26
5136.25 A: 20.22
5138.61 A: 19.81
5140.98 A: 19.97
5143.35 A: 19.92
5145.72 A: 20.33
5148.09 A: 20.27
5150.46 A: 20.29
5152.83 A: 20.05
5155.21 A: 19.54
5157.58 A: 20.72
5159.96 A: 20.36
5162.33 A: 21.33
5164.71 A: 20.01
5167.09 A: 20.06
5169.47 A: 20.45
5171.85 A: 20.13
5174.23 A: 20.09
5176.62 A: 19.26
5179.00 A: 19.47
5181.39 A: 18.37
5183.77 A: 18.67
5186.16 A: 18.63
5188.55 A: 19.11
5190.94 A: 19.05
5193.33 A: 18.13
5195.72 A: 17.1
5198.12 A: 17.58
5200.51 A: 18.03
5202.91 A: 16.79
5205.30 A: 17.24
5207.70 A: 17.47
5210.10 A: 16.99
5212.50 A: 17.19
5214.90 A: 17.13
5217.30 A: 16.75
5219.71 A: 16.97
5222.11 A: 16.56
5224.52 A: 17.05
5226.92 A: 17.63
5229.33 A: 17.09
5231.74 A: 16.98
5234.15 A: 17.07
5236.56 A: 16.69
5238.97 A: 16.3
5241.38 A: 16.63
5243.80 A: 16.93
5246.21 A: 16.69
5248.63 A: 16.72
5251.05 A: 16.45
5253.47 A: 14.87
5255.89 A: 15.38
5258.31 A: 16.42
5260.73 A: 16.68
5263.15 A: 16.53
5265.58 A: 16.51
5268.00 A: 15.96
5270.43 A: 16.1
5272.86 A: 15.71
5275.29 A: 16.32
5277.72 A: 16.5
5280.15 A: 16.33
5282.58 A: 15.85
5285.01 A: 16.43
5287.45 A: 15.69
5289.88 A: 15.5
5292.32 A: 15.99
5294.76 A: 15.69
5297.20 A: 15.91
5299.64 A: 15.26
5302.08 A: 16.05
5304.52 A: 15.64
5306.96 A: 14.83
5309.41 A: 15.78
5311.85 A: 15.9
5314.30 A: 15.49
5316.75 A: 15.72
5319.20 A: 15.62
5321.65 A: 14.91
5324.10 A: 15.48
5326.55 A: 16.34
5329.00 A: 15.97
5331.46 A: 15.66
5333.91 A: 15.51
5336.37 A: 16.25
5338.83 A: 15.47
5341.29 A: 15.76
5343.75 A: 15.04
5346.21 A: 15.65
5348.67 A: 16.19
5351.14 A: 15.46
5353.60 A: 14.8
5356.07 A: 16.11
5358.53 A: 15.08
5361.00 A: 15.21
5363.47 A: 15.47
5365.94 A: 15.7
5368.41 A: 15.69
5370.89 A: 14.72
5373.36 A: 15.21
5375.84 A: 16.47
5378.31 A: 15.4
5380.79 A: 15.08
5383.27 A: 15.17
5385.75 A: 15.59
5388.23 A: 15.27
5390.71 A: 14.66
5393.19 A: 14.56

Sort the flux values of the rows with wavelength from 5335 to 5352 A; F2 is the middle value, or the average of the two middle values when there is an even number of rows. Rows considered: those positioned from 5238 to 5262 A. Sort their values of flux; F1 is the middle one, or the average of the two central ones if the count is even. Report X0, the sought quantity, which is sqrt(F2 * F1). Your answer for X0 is 16.1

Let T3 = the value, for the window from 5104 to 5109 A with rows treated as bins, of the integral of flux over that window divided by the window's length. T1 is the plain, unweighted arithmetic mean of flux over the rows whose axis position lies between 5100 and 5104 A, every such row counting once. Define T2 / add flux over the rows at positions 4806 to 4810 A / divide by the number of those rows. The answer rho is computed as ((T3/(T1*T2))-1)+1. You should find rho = 0.048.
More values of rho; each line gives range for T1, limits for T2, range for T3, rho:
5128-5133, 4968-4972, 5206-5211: 0.050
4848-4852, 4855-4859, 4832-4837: 0.057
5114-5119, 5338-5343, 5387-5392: 0.051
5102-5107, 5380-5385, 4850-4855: 0.073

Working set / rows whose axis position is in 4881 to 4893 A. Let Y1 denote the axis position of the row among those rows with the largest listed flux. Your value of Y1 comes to 4884.79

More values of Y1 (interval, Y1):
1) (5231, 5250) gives 5234.15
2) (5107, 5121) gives 5112.65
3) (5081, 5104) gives 5093.85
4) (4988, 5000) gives 4998.57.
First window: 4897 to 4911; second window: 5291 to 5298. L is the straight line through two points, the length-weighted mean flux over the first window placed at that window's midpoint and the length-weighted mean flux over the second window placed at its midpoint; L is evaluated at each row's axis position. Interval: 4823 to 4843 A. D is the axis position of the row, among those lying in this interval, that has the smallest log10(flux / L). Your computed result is 4833.33 A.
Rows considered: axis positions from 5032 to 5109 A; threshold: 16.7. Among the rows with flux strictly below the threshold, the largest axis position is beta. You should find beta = 5107.94 A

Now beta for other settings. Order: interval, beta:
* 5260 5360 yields 5358.53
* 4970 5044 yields 5042.50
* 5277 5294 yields 5292.32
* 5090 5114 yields 5110.30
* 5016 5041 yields 5040.18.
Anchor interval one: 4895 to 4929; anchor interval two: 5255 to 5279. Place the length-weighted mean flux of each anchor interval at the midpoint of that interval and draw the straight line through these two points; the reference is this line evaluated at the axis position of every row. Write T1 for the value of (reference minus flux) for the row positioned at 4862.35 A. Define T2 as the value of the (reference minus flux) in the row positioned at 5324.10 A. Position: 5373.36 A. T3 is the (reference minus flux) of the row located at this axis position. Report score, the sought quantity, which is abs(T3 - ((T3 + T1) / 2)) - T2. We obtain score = -0.3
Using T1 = 0.7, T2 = 0.4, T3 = 0.4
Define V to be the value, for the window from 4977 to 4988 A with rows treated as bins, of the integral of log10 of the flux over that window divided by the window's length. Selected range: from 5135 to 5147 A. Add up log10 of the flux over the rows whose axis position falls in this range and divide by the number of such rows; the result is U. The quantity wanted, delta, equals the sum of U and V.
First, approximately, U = 1.30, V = 1.199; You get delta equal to 2.50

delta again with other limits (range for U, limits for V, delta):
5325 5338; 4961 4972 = 2.44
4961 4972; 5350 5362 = 2.42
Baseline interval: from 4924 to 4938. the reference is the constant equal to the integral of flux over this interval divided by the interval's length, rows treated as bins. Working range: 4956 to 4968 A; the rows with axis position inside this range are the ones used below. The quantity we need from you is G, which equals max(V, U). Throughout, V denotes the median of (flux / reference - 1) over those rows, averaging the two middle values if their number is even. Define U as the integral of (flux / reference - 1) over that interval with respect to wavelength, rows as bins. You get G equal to -0.05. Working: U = -0.6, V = -0.05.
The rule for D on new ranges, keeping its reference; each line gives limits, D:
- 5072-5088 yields 5082.13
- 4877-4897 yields 4882.54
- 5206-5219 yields 5217.30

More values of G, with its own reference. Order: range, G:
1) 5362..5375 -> -0.16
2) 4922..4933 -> 0.04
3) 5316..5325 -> -0.15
